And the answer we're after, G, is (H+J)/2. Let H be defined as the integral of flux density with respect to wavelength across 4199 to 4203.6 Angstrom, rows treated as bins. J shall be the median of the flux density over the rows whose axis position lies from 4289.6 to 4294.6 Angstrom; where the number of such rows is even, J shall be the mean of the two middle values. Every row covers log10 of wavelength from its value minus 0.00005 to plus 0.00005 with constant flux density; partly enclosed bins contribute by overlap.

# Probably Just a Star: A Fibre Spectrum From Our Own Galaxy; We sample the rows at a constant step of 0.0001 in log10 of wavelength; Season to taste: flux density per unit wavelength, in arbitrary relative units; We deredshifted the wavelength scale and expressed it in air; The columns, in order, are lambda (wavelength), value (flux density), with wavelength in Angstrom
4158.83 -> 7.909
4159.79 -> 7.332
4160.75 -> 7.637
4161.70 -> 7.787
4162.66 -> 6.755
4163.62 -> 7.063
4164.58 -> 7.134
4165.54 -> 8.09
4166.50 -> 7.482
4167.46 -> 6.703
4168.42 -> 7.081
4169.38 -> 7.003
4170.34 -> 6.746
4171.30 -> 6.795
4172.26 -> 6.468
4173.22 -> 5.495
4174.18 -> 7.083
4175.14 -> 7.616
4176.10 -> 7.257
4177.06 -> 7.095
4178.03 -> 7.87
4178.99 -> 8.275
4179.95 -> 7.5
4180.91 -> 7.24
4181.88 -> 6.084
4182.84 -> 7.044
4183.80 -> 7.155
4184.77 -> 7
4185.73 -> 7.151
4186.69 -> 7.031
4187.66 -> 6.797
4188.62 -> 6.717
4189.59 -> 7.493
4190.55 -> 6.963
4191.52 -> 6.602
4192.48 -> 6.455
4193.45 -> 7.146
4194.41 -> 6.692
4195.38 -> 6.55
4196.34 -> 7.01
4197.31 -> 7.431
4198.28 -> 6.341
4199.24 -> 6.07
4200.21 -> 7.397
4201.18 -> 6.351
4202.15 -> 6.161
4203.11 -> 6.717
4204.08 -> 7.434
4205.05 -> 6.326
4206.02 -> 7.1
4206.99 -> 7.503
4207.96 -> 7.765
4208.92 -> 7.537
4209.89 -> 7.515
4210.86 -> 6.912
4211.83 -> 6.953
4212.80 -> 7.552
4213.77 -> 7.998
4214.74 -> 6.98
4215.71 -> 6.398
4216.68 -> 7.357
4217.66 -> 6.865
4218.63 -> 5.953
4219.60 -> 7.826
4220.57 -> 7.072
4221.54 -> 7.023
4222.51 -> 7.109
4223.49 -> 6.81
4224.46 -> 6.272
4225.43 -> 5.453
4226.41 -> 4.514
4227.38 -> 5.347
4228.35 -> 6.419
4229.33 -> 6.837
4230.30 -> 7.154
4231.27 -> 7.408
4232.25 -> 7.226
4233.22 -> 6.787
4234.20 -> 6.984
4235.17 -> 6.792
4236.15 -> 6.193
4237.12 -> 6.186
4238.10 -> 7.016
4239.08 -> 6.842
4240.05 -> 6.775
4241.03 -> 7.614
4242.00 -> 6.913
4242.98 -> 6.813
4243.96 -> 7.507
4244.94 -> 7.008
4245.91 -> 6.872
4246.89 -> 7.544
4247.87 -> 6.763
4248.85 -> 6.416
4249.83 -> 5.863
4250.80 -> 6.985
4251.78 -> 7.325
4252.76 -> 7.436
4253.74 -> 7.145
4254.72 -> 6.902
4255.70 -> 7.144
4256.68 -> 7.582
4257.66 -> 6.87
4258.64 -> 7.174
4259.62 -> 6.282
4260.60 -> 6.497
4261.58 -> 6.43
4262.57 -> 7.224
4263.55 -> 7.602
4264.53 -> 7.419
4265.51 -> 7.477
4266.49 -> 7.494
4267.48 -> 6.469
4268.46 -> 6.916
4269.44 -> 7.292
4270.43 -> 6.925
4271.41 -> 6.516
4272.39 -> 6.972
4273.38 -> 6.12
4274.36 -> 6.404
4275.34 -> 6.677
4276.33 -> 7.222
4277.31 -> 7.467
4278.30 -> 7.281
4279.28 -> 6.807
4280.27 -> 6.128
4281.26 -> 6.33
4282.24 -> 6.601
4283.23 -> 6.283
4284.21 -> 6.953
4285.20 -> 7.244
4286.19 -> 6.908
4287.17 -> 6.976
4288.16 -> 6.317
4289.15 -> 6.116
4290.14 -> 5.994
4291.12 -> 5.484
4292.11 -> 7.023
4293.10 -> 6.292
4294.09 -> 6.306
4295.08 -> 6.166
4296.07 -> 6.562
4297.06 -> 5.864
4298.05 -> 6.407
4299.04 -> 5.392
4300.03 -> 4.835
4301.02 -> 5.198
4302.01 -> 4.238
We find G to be 18.2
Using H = 30.2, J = 6.29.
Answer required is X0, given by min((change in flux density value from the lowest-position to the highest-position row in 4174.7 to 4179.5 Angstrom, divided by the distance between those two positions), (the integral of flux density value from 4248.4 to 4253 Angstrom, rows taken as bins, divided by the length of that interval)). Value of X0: 0.17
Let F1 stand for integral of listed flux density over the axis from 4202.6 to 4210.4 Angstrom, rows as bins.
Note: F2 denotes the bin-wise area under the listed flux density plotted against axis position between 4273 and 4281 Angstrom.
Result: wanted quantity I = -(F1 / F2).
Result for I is -1.04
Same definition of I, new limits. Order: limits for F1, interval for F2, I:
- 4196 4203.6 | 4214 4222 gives -0.91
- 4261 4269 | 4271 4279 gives -1.04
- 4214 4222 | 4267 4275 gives -1.04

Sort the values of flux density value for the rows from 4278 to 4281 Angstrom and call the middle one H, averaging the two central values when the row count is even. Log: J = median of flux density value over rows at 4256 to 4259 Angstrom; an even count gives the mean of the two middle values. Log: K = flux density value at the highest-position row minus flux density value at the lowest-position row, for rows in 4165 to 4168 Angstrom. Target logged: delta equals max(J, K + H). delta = 7.17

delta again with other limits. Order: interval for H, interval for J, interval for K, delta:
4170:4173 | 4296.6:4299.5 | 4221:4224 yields 6.53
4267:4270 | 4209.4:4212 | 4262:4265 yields 7.11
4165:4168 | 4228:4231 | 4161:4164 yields 6.84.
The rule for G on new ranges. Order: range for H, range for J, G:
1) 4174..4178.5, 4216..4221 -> 20.2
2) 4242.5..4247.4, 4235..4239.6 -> 20.9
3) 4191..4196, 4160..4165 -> 20.3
